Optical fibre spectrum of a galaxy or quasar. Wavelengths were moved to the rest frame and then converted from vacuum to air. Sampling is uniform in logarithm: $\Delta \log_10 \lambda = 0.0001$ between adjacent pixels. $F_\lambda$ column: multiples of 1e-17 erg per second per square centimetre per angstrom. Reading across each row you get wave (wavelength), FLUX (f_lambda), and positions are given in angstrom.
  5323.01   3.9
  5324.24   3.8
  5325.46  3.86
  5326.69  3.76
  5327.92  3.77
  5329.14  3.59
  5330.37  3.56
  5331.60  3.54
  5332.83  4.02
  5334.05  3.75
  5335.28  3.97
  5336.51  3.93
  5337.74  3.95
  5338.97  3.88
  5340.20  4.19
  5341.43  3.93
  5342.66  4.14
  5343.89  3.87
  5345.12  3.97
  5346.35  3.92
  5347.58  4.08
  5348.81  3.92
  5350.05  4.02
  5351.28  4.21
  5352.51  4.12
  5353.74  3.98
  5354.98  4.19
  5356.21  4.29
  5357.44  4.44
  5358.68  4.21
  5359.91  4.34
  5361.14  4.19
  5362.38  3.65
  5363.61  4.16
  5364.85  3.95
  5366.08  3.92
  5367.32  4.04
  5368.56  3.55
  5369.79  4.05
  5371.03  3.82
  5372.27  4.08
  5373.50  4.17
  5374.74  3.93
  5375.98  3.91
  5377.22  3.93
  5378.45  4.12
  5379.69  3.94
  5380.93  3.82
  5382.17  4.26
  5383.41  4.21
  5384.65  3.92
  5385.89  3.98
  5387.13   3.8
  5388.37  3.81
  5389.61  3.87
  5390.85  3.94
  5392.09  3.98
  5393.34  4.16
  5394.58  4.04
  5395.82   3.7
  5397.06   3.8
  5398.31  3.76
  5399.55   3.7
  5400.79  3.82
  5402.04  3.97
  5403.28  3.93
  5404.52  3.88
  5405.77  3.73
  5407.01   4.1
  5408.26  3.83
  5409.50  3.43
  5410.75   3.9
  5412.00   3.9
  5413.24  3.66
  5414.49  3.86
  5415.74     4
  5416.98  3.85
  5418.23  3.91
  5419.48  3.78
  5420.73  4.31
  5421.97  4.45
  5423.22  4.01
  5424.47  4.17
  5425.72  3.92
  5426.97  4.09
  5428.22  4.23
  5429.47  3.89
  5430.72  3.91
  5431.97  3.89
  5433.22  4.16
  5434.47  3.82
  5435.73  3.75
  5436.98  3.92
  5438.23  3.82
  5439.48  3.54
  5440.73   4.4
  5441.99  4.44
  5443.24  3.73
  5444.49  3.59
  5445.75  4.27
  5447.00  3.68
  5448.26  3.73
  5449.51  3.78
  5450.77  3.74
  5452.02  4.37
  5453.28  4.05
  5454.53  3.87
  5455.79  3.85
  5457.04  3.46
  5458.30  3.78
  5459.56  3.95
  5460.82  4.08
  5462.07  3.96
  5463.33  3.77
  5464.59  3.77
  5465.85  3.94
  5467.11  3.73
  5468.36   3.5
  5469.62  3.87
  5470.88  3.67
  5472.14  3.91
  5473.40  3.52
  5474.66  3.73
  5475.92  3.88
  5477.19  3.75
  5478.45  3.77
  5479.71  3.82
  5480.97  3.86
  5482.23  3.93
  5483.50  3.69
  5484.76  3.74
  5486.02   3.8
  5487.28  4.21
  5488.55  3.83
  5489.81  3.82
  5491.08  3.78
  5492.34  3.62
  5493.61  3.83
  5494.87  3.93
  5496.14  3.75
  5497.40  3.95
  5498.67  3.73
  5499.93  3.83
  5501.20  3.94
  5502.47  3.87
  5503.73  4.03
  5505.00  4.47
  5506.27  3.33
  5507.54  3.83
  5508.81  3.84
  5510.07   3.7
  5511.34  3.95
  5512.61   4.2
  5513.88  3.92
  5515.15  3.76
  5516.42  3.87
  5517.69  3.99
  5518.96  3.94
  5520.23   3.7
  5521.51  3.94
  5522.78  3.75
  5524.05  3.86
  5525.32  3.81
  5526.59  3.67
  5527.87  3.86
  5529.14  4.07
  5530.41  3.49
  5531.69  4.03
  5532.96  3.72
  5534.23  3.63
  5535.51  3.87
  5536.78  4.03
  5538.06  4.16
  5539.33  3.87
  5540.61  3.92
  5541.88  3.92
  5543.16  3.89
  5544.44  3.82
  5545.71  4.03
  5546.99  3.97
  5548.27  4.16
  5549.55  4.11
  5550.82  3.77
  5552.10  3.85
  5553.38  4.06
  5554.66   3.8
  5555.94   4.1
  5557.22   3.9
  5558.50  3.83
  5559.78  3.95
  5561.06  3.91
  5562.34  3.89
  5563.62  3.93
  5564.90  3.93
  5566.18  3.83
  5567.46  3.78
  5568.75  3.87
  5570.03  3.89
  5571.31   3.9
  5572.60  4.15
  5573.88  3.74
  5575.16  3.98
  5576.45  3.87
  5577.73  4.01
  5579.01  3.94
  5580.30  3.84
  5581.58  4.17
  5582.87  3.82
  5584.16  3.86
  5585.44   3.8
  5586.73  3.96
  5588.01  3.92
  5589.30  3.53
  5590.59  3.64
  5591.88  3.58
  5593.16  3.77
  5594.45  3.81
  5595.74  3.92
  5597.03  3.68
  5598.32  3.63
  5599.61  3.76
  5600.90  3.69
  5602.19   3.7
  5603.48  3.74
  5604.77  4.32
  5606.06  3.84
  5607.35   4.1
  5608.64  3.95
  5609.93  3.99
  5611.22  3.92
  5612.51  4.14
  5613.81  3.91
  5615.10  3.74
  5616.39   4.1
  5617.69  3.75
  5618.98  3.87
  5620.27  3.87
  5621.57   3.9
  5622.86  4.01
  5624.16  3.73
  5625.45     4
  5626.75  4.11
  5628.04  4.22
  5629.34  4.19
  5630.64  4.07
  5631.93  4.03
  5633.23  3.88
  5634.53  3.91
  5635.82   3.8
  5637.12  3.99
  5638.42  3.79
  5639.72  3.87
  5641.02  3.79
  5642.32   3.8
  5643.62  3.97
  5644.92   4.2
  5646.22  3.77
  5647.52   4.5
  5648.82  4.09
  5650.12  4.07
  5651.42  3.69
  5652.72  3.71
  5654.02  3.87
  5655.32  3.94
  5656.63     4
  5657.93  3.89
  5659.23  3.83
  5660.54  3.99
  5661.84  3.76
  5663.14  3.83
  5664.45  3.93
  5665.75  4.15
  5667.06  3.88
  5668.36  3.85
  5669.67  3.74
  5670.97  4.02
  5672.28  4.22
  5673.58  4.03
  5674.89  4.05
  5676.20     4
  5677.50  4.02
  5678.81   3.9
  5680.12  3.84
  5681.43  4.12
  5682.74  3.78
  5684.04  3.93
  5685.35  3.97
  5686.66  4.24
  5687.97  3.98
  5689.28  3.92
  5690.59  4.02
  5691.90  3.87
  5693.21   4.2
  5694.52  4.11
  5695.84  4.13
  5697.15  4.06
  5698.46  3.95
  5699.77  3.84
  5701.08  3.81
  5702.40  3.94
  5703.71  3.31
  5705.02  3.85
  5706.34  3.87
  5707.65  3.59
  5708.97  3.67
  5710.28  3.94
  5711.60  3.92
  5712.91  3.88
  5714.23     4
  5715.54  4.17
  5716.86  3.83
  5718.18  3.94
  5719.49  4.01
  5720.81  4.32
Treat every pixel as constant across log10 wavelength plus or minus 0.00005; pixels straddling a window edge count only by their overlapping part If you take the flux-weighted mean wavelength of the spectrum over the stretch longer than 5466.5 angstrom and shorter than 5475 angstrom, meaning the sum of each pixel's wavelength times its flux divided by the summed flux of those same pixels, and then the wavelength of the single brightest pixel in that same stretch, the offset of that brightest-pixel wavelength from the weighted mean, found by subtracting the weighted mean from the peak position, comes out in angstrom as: 1.3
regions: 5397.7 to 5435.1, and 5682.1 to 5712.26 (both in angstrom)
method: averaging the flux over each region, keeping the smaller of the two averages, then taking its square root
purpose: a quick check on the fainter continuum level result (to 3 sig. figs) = 1.98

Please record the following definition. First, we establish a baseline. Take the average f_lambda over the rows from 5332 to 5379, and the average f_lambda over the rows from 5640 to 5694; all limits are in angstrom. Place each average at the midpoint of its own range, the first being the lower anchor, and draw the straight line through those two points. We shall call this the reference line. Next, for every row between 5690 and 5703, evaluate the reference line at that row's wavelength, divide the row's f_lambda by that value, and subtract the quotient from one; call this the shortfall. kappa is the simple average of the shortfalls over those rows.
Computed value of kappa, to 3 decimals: -0.010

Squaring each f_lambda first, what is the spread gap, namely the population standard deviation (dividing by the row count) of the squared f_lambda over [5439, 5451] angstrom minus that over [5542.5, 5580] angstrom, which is 1.7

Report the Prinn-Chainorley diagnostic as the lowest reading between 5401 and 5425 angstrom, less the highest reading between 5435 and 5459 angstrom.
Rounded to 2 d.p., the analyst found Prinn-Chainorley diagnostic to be -1.01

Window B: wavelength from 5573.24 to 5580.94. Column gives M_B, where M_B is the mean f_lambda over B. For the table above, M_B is 3.90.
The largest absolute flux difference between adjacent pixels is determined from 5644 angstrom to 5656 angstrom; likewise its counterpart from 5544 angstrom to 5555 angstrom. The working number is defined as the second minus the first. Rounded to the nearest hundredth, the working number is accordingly -0.39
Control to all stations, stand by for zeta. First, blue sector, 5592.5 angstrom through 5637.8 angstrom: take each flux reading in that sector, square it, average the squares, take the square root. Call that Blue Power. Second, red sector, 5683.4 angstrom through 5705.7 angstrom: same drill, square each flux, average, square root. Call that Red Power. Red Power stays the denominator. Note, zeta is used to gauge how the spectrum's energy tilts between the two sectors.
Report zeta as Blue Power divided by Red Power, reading 0.991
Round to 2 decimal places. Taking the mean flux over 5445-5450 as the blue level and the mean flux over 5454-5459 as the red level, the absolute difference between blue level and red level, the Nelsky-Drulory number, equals 0.12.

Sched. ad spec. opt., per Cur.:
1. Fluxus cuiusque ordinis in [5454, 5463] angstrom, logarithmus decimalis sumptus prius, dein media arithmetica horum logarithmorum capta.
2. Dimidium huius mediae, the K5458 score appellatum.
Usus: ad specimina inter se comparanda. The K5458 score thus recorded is 0.292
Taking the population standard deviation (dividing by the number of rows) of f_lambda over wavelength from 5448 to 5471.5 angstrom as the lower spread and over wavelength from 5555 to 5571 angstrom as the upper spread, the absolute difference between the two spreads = 0.124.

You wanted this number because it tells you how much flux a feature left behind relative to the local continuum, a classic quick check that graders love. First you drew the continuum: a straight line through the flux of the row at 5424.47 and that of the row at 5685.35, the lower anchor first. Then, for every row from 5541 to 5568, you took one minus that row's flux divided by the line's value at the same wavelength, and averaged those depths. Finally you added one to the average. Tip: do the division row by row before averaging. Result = 1.04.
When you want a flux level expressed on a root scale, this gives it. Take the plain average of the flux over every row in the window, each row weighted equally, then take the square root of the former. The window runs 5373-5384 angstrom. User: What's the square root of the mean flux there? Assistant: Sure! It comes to 2.01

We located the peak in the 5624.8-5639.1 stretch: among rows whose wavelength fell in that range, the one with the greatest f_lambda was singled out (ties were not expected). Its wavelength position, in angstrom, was 5628.04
